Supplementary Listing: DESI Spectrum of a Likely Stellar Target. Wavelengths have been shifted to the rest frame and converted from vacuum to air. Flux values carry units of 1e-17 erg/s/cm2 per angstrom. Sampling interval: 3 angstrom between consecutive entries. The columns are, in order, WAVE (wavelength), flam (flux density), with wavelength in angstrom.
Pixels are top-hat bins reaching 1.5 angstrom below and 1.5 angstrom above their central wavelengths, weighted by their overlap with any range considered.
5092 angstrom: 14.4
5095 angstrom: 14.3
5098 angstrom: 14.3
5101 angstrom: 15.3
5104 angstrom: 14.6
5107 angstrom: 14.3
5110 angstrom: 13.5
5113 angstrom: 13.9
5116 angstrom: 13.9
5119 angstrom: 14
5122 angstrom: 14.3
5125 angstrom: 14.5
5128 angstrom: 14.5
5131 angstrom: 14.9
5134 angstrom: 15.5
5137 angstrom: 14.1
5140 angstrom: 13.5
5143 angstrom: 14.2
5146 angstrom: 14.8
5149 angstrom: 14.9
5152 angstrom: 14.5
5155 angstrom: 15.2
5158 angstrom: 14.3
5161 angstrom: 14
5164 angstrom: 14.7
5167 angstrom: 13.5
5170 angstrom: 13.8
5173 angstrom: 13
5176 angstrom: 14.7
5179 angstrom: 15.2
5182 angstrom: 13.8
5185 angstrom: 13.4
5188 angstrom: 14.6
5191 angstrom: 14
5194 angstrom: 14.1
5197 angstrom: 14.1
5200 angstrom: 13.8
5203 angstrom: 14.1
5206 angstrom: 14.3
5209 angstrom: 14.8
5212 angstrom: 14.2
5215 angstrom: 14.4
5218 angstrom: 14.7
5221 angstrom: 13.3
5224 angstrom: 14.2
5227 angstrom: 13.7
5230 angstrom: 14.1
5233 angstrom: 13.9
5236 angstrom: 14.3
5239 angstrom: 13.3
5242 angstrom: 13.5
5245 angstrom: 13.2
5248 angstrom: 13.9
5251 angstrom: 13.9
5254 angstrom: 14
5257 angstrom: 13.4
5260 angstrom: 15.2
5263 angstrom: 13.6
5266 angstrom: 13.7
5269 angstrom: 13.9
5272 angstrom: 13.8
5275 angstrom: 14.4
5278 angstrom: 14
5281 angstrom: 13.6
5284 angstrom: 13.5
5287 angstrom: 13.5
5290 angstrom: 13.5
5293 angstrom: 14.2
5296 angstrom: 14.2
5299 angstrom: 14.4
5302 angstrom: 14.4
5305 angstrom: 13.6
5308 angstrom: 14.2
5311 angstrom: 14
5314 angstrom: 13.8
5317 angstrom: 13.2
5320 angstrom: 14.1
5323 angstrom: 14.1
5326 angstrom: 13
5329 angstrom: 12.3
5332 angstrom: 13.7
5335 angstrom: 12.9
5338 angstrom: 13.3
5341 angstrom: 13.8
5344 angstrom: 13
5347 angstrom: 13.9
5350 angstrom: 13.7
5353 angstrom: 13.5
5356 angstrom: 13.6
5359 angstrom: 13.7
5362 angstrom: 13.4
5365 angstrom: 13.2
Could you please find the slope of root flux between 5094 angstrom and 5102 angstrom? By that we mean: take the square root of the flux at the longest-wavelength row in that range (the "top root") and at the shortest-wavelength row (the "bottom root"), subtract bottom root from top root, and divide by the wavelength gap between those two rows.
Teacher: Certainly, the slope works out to 0.022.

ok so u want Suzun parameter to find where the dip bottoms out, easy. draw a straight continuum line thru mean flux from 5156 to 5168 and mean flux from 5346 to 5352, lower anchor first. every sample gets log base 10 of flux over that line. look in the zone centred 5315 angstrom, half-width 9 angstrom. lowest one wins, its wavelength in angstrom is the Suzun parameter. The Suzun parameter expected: 5317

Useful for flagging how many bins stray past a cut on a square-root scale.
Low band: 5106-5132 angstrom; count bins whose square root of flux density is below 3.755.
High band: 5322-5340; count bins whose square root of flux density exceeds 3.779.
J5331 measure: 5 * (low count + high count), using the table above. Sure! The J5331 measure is 20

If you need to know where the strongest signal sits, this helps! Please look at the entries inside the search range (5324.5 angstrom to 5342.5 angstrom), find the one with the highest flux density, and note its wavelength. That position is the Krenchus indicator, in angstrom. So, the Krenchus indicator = 5341 angstrom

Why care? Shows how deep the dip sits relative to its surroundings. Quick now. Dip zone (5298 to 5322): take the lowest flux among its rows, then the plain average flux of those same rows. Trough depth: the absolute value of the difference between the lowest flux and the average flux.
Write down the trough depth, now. 0.76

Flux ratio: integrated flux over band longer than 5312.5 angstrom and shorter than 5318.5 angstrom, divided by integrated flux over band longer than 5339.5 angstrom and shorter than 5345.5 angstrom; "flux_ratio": 1.007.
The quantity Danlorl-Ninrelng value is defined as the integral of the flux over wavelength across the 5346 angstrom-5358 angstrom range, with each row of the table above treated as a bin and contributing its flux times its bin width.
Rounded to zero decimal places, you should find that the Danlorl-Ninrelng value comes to 164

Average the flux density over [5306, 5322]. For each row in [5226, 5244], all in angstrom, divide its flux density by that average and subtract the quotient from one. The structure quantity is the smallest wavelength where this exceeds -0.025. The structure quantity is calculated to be 5227 angstrom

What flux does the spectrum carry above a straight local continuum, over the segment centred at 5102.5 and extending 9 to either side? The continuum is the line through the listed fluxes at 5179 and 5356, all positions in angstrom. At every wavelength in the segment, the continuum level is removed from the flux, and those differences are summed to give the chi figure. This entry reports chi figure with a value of -9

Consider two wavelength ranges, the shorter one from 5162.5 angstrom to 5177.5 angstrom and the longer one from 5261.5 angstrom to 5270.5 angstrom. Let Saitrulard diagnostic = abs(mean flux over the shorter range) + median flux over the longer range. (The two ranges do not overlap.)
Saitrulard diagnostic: 27.6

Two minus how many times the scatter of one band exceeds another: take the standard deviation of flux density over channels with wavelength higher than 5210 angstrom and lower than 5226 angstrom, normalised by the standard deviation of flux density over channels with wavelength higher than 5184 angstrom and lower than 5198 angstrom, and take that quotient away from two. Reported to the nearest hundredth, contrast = 0.78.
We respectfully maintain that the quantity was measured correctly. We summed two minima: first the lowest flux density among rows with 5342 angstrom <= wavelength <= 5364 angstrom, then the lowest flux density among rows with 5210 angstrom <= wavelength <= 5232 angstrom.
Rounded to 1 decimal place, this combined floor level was 26.3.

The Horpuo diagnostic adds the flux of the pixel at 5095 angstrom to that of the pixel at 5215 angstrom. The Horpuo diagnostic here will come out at 28.7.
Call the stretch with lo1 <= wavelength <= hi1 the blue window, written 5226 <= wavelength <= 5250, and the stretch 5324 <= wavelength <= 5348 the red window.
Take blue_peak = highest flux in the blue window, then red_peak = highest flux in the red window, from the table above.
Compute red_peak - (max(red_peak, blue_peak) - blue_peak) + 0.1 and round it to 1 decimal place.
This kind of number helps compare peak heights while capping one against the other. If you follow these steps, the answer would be 14.0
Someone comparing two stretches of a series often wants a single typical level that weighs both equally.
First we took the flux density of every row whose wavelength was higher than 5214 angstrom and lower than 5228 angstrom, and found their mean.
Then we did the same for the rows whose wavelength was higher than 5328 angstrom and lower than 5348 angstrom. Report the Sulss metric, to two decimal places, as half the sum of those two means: 13.67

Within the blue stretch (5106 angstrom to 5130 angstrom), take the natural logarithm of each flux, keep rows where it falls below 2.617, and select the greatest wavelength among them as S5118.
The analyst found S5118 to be 5110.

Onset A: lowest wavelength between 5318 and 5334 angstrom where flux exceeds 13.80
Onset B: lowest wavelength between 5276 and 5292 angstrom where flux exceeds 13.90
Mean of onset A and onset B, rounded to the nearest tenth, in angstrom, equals 5299.0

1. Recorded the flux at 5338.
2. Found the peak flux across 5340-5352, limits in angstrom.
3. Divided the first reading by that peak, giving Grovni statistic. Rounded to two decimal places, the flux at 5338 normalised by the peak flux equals 0.96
